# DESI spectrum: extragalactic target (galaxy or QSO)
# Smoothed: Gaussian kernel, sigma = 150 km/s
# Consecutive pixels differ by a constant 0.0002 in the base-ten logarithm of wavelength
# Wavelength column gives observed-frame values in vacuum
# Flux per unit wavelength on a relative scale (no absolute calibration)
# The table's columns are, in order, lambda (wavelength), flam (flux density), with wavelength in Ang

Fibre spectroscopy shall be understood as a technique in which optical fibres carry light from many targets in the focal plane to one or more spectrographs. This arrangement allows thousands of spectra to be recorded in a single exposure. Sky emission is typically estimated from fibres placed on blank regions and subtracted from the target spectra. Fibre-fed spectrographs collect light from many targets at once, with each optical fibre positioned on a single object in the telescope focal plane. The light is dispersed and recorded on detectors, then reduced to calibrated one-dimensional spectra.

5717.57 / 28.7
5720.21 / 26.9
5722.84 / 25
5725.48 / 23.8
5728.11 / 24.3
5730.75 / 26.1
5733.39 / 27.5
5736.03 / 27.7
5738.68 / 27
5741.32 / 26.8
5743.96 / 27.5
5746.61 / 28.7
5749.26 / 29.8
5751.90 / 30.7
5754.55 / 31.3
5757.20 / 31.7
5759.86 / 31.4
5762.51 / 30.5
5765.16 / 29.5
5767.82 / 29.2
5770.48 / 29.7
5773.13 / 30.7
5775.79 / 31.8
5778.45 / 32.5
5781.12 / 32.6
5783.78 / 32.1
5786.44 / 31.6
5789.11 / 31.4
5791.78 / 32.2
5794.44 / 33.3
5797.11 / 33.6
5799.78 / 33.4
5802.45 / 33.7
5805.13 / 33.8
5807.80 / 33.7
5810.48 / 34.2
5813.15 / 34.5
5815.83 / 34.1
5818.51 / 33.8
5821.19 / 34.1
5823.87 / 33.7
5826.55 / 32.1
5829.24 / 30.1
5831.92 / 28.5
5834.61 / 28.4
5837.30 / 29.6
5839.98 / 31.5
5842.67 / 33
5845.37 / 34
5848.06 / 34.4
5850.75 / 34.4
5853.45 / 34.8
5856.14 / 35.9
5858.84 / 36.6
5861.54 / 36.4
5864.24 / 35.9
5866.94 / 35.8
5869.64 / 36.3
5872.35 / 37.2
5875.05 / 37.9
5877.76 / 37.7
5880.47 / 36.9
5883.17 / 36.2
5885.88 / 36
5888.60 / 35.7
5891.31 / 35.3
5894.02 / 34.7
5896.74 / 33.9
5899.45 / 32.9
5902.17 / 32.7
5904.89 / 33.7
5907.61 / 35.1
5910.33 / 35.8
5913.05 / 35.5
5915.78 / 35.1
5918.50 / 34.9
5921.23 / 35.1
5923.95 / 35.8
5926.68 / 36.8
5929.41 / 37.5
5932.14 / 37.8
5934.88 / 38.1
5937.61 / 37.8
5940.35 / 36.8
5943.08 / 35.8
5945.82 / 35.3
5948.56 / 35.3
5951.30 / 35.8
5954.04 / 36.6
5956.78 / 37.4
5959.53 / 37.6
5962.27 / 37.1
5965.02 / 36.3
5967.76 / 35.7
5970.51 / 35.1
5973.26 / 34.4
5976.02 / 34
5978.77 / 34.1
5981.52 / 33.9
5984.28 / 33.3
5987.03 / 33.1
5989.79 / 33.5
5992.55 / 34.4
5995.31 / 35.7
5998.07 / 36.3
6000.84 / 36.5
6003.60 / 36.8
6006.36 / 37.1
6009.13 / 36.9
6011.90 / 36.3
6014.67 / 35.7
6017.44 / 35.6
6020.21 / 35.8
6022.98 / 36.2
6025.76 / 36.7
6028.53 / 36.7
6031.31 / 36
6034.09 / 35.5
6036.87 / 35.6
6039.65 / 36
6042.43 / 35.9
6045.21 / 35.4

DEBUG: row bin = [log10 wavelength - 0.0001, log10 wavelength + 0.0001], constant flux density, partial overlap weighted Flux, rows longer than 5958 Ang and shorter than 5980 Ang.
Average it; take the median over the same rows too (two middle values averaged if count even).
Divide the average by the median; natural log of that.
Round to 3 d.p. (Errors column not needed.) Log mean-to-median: 0.004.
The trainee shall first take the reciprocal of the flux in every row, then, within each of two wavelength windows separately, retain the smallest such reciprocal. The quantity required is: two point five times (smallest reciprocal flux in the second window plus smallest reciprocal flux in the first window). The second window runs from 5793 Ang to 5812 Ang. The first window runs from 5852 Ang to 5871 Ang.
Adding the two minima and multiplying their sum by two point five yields 0.141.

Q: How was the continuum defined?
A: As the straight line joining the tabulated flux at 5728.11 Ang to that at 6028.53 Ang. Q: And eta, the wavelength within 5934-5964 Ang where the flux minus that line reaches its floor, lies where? 5948.56 Ang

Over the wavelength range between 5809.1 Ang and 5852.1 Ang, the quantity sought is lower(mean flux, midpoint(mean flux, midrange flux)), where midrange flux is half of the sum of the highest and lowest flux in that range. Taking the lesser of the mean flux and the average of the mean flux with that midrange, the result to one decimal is 32.0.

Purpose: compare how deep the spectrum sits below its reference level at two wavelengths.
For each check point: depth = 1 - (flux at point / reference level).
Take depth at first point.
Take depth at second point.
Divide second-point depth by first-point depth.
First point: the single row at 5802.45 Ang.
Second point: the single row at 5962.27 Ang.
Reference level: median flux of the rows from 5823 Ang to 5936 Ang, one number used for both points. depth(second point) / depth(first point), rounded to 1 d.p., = -1.3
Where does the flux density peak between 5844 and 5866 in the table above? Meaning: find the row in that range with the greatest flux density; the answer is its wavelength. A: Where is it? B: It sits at 5858.84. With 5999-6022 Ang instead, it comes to 6006.36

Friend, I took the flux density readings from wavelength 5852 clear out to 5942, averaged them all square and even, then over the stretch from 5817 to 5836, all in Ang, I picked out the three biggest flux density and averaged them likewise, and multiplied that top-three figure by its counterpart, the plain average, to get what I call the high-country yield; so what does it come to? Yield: 1216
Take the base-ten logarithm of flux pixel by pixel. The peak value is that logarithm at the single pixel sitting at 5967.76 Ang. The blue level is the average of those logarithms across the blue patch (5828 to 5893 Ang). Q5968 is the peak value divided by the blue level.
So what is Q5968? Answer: 1.01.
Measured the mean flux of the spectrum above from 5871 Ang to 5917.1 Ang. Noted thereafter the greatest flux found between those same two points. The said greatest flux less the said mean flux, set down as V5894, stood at 2.5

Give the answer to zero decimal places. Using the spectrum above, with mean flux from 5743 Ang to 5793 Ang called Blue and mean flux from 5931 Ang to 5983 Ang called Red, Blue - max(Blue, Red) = -5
